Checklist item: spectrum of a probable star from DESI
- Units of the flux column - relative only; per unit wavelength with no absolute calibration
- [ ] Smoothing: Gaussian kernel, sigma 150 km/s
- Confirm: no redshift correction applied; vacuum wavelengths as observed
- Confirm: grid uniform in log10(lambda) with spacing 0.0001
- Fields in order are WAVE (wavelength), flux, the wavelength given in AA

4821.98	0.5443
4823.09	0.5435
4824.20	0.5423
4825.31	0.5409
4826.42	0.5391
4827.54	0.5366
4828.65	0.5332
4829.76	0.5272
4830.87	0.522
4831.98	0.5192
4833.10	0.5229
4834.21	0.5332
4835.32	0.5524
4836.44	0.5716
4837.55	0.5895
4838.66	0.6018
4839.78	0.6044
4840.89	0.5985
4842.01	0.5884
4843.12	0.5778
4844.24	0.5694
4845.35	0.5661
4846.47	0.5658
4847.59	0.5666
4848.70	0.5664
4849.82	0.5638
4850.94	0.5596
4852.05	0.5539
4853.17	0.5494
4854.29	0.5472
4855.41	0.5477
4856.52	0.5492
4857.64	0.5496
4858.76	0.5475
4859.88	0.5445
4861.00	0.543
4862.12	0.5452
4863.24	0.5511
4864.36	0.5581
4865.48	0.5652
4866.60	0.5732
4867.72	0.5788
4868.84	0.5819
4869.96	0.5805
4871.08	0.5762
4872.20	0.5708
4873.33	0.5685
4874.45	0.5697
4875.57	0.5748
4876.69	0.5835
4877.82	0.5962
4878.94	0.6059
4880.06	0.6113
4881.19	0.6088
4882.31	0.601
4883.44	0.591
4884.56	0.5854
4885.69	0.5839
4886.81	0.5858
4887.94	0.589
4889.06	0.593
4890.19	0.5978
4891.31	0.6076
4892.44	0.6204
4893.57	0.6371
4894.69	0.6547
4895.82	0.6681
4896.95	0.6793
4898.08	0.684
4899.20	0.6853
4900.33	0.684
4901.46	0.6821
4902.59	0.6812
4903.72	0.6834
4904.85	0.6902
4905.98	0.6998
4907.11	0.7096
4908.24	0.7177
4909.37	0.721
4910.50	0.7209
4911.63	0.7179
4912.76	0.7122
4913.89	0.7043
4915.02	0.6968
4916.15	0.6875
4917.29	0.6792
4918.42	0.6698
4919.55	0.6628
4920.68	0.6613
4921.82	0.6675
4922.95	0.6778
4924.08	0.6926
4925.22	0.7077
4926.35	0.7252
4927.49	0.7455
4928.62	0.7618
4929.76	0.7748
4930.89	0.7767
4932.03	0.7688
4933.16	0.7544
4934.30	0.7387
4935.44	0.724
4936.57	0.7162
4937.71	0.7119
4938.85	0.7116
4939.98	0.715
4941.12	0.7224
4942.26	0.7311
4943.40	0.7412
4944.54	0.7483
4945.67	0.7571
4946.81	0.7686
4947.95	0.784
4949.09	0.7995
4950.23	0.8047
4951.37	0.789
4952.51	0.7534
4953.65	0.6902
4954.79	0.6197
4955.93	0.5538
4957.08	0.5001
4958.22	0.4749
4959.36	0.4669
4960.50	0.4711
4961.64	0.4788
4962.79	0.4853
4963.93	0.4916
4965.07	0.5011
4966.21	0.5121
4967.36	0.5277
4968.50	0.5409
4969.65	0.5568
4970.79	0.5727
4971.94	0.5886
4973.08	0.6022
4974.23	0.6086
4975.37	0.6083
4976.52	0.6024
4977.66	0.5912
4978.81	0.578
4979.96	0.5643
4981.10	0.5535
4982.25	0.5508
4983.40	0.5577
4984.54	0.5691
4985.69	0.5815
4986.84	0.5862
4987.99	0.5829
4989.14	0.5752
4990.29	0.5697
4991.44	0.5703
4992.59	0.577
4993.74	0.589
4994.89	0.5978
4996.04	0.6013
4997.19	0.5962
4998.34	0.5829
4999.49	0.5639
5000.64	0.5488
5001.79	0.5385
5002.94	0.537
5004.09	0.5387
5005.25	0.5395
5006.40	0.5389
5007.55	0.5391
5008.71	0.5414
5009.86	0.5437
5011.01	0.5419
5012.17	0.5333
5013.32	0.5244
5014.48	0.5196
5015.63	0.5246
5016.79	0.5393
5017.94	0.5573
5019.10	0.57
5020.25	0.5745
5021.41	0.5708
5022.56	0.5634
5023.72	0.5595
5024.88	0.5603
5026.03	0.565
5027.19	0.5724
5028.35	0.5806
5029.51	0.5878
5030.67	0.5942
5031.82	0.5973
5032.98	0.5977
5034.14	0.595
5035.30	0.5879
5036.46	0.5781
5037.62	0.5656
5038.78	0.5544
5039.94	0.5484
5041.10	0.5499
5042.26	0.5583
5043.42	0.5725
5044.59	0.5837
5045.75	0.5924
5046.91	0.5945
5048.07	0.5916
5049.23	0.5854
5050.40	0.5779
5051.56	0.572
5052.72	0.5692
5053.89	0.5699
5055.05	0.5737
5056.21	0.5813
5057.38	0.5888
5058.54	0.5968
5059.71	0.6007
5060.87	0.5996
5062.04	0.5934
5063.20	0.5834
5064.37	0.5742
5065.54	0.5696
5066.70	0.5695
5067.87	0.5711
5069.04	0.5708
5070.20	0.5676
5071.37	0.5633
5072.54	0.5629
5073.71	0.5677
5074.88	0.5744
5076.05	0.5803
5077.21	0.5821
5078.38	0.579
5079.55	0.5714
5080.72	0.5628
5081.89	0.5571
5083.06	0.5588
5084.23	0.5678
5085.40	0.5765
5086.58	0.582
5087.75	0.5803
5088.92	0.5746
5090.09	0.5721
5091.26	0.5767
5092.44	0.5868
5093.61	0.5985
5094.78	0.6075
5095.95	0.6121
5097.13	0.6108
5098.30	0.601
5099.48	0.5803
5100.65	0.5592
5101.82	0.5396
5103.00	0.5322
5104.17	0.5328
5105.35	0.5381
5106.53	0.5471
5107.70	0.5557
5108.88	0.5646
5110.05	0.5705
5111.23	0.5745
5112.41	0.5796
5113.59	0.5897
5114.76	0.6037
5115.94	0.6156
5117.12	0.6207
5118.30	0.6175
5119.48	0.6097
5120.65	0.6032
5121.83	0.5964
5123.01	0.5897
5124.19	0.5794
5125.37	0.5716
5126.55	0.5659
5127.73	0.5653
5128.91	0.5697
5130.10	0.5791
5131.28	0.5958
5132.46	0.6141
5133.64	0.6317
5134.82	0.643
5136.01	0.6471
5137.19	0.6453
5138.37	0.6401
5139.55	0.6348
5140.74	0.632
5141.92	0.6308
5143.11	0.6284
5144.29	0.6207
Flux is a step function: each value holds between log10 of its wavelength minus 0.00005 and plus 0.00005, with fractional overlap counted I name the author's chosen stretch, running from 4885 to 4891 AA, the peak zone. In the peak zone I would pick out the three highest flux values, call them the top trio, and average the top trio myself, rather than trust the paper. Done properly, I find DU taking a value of 0.593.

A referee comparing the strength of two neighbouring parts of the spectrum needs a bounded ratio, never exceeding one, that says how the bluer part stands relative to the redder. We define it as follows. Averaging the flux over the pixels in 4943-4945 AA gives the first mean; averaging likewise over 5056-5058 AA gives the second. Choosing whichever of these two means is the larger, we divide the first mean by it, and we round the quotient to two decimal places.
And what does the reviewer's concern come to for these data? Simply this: 1.00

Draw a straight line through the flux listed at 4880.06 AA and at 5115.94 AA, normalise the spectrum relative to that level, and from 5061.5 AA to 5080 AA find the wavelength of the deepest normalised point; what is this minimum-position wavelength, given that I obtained 5072.54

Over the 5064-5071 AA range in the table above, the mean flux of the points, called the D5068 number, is 0.570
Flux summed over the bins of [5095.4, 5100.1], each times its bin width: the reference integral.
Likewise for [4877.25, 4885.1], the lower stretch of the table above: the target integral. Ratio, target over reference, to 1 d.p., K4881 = 1.7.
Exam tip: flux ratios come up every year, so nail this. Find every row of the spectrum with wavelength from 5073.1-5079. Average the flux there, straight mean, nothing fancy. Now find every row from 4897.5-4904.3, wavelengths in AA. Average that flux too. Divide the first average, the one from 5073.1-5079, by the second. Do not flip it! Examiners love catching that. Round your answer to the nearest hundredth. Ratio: 0.84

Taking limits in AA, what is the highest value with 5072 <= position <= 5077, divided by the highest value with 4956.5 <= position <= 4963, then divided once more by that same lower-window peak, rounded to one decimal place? 2.3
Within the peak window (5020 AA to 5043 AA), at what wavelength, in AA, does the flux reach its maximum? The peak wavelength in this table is 5032.98 AA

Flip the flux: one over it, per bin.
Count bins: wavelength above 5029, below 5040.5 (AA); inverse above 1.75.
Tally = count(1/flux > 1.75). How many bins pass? 3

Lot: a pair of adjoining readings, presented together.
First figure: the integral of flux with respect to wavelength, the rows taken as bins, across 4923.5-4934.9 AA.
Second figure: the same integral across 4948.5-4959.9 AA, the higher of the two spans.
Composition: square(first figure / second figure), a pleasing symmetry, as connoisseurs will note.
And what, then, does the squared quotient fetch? 1.3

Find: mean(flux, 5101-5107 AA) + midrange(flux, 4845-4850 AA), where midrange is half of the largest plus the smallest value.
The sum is 1.10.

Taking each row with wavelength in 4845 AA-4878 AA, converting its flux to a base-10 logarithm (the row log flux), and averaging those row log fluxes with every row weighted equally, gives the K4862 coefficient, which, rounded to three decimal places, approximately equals -0.250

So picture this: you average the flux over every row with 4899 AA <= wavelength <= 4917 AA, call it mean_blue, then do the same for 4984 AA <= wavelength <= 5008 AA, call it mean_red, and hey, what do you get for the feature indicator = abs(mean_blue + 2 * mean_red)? 1.84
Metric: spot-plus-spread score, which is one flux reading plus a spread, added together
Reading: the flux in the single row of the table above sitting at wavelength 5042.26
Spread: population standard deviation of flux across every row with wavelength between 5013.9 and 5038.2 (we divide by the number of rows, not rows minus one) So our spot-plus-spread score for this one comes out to 0.58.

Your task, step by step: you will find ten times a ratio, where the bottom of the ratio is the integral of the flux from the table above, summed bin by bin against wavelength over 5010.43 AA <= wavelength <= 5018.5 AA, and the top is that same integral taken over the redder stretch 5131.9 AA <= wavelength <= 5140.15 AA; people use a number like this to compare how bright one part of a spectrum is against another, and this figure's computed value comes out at 12.2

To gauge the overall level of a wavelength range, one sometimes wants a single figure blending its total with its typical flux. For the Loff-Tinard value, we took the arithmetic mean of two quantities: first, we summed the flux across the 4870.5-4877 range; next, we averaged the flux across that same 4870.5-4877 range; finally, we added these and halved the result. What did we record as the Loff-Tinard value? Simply 2.009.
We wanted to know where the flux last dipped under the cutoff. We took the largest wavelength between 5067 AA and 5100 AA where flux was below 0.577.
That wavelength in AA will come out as 5091.26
